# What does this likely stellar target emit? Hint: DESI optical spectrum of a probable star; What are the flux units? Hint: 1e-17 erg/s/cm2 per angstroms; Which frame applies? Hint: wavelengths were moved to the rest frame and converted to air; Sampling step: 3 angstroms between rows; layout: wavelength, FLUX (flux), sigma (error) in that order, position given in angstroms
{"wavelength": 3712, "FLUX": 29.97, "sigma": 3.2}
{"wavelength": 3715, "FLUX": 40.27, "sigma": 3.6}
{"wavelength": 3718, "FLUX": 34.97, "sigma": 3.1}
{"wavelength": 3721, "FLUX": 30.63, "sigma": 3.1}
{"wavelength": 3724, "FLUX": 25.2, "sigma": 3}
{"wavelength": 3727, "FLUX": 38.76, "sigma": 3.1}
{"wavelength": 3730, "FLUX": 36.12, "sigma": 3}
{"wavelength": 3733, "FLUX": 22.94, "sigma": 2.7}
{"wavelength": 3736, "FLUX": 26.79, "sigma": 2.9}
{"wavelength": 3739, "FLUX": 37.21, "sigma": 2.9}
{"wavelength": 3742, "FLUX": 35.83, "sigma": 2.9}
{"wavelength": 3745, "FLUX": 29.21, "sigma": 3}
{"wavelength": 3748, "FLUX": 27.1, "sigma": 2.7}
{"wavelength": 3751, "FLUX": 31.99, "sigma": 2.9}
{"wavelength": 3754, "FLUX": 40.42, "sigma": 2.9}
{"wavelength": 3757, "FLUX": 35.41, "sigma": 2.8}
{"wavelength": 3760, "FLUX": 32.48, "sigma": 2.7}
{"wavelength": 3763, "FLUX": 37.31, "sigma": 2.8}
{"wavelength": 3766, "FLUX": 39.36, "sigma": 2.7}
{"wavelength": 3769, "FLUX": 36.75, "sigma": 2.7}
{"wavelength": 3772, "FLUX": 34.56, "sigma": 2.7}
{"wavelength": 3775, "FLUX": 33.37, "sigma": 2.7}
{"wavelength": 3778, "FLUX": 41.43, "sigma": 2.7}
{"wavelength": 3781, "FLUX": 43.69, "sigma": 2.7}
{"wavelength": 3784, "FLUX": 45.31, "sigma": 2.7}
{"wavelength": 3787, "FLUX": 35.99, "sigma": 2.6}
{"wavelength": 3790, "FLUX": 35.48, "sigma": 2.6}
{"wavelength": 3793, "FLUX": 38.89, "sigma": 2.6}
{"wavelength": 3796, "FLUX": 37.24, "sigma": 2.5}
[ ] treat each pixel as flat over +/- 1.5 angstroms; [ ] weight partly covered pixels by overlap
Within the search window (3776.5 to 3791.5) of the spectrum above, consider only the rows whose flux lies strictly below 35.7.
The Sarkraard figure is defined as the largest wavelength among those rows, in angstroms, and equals 3790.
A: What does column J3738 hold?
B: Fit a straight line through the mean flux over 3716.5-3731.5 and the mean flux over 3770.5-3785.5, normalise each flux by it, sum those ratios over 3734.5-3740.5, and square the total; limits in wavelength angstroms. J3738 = 3.4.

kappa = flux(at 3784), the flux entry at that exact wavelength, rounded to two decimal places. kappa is 45.31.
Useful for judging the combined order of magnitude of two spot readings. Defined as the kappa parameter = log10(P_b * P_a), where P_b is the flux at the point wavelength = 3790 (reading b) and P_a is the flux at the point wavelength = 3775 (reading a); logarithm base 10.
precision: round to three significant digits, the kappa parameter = 3.07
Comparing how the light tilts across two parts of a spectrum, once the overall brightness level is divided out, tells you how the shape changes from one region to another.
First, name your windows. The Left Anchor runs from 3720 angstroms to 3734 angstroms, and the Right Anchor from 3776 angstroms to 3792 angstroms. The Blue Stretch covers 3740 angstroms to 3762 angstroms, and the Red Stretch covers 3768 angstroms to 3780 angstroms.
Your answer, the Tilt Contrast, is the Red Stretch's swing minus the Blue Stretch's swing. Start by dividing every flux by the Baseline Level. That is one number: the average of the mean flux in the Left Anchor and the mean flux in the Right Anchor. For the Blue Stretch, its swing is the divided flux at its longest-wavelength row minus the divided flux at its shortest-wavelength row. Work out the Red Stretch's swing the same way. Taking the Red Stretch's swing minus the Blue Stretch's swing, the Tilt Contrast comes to 0.23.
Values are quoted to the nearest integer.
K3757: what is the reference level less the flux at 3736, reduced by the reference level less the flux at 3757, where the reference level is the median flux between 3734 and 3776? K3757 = 9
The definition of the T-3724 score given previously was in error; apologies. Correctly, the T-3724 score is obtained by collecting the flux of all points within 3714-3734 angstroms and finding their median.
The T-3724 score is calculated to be 35.0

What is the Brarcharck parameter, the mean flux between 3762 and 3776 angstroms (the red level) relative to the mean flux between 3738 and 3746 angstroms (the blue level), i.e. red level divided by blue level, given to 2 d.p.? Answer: 1.06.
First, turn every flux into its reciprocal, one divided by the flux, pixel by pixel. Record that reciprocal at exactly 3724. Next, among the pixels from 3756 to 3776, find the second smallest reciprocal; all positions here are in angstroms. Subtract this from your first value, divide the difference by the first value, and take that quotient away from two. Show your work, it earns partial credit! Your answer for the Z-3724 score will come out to 1.68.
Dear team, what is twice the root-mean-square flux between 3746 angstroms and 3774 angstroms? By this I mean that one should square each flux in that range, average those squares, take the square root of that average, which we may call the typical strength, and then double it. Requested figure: 70.5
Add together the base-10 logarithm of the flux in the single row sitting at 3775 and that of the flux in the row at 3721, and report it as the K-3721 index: 3.01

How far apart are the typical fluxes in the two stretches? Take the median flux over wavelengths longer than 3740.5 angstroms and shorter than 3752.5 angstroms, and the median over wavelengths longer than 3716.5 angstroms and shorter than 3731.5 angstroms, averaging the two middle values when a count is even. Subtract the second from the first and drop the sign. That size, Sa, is 4.4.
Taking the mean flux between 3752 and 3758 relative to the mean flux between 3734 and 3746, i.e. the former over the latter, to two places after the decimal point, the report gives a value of 1.18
